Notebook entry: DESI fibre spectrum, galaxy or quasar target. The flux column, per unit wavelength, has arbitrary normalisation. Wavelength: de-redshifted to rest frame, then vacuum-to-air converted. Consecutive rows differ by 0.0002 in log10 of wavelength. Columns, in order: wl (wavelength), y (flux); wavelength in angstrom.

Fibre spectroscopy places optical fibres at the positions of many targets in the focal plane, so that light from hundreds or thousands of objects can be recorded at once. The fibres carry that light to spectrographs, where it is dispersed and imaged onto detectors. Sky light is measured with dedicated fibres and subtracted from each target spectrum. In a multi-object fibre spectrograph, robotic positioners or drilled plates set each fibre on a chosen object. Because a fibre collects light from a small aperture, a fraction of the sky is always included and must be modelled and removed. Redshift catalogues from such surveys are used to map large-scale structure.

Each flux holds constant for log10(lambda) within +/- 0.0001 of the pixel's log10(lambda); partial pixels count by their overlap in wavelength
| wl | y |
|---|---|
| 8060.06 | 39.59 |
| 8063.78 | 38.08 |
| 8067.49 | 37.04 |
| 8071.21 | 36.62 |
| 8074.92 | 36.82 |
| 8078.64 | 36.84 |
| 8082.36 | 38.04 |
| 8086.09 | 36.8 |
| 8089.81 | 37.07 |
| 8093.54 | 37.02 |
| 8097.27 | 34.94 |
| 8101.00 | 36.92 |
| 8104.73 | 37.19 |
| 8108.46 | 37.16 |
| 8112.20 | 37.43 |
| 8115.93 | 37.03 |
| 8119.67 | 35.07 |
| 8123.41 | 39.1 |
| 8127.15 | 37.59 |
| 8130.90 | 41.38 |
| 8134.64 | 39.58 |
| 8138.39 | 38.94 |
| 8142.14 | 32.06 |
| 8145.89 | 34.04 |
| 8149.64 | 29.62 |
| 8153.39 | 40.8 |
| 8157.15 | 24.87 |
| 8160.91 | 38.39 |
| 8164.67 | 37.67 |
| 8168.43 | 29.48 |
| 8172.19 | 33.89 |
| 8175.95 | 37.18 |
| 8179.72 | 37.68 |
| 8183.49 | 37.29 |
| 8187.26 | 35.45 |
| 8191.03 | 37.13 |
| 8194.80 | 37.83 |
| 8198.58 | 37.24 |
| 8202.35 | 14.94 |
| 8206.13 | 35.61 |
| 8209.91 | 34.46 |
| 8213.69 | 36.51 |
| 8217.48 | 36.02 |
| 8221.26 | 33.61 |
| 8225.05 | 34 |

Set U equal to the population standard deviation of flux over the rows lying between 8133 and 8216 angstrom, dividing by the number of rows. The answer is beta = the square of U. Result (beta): 32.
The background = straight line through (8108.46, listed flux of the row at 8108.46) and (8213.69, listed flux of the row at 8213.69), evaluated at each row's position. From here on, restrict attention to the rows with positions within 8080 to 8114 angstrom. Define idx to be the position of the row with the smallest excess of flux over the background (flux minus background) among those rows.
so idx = 8097.27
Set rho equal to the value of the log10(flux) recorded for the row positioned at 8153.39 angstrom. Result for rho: 1.61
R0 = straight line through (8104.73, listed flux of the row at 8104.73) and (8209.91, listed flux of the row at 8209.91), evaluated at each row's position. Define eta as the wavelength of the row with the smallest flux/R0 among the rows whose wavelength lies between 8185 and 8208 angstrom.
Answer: 8202.35 angstrom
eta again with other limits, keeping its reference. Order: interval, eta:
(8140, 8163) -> 8157.15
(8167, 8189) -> 8168.43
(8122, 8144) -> 8142.14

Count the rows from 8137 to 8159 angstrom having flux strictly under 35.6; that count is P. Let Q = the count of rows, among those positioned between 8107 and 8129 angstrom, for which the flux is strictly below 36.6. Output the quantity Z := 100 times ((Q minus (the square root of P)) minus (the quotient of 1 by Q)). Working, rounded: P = 4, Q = 1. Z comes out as -200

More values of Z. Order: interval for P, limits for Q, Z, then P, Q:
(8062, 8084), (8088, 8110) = 0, 0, 1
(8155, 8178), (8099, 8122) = -173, 3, 1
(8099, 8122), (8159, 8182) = 50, 1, 2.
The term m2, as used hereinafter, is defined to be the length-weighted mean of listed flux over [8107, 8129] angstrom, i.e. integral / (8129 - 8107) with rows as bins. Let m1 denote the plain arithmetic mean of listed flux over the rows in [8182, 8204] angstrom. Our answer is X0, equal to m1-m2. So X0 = -4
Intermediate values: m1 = 33.31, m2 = 37.2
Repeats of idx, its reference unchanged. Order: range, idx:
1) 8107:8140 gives 8119.67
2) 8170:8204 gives 8202.35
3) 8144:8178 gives 8157.15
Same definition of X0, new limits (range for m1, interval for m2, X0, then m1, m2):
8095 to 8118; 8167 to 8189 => 2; 36.78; 35.3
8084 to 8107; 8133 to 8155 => 1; 36.66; 35.7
